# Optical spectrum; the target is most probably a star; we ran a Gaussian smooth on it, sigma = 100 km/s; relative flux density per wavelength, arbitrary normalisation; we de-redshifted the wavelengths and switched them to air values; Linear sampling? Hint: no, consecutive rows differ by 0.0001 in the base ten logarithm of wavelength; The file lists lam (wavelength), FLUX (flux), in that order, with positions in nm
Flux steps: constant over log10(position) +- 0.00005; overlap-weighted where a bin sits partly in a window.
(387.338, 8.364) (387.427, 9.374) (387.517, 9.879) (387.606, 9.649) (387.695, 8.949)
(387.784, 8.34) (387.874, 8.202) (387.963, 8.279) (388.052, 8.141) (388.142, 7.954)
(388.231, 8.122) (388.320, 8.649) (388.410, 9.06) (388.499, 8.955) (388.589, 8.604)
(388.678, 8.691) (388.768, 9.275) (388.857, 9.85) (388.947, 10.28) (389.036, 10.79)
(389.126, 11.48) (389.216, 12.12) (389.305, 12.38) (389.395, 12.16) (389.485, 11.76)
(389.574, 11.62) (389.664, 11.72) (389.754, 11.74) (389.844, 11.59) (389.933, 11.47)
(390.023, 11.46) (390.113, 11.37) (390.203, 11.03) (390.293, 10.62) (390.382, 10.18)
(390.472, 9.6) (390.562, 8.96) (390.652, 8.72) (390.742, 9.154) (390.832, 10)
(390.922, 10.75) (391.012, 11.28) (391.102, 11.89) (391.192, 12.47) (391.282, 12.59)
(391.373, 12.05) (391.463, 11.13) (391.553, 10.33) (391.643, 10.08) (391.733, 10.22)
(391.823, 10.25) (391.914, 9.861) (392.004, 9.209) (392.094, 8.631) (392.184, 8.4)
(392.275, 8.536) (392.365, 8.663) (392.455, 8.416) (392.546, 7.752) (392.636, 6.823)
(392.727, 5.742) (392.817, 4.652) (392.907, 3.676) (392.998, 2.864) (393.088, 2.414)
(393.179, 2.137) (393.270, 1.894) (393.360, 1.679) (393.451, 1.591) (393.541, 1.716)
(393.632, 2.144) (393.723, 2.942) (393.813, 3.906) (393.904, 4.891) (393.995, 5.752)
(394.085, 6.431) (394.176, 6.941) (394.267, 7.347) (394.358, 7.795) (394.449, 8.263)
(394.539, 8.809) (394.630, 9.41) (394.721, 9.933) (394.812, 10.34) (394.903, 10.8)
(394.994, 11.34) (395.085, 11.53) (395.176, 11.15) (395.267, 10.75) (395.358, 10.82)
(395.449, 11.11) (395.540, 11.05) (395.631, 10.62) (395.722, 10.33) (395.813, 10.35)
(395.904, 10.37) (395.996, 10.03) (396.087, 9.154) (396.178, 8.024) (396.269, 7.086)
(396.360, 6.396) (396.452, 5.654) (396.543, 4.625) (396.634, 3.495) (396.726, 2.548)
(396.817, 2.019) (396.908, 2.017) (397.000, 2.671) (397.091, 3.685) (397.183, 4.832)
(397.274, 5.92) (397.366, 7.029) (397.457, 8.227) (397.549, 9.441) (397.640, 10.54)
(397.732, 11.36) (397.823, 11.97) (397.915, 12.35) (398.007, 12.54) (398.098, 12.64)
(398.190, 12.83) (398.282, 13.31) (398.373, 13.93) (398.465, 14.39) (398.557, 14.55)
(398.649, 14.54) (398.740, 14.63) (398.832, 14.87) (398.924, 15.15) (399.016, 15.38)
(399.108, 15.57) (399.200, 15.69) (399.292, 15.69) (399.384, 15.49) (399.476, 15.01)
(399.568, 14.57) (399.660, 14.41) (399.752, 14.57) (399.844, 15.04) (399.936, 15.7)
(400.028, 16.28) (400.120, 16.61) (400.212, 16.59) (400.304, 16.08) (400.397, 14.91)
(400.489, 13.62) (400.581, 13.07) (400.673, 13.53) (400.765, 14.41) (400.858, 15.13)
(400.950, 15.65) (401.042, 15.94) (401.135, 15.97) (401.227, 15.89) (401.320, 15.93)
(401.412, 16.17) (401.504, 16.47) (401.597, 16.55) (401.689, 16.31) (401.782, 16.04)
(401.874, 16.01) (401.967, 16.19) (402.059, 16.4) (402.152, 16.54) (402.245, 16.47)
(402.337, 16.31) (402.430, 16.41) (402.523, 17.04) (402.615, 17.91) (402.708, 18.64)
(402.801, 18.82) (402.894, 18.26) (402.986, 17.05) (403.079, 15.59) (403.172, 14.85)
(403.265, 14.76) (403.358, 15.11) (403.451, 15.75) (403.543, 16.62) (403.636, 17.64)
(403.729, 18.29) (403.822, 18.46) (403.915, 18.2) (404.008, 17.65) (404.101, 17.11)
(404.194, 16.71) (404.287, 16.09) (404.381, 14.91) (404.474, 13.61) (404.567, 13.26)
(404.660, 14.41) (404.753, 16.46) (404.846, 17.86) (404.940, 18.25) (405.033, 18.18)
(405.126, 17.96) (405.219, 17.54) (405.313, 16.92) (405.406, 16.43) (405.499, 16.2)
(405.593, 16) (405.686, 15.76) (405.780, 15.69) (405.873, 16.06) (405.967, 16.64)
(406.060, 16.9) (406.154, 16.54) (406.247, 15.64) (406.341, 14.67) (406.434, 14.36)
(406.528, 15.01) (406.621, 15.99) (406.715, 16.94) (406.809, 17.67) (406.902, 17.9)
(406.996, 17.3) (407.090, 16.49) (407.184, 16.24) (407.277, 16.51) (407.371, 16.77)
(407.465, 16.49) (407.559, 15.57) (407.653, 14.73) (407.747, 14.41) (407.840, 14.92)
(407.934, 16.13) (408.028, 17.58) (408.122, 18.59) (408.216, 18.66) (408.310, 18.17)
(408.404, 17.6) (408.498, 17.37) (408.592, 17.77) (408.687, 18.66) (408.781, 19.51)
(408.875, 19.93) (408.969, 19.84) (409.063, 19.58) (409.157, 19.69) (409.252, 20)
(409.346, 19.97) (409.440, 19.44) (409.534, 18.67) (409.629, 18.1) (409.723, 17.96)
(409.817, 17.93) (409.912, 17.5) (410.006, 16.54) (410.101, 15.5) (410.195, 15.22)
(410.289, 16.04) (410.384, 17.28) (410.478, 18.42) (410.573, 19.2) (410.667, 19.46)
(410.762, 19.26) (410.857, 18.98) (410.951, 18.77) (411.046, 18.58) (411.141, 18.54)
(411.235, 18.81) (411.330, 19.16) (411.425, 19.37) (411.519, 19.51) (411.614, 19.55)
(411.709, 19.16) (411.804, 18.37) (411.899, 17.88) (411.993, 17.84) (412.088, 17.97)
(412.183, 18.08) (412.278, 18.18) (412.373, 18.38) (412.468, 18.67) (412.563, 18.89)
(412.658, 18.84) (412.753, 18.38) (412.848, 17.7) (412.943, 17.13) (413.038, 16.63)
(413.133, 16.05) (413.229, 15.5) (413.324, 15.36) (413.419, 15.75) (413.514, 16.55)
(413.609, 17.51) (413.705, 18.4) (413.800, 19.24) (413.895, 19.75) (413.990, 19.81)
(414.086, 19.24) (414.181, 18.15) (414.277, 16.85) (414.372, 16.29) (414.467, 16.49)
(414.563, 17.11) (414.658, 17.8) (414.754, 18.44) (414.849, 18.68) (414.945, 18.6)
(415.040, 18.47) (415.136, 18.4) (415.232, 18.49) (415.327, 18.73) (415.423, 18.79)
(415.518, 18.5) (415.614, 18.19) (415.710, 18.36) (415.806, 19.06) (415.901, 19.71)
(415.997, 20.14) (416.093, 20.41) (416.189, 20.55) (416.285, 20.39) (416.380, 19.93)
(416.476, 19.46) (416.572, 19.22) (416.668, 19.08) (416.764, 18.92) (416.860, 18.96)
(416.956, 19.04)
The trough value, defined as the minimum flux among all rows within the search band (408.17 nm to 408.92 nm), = 17.37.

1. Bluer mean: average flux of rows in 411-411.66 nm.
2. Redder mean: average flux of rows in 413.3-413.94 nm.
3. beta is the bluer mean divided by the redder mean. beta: 1.1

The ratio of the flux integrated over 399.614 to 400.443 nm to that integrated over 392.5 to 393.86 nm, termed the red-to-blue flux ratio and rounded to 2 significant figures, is 2.7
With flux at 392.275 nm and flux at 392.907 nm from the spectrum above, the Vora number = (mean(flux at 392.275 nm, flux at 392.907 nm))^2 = 37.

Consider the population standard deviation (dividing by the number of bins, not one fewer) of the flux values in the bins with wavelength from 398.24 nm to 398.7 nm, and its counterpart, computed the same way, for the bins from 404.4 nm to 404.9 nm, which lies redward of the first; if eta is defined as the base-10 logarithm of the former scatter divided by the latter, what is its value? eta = -0.6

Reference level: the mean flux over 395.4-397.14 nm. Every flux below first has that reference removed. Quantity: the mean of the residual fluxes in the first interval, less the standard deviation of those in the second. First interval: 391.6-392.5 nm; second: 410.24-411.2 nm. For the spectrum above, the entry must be 1.3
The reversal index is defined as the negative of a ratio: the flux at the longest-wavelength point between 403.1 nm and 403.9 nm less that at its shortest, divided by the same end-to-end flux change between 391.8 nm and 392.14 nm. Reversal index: 2.2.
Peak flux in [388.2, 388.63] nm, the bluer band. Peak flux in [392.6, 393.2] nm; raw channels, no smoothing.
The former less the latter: 2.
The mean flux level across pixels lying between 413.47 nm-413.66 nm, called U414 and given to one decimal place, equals 17.0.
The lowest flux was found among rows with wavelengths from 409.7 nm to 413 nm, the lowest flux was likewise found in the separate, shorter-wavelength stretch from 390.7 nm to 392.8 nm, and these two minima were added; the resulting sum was 21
